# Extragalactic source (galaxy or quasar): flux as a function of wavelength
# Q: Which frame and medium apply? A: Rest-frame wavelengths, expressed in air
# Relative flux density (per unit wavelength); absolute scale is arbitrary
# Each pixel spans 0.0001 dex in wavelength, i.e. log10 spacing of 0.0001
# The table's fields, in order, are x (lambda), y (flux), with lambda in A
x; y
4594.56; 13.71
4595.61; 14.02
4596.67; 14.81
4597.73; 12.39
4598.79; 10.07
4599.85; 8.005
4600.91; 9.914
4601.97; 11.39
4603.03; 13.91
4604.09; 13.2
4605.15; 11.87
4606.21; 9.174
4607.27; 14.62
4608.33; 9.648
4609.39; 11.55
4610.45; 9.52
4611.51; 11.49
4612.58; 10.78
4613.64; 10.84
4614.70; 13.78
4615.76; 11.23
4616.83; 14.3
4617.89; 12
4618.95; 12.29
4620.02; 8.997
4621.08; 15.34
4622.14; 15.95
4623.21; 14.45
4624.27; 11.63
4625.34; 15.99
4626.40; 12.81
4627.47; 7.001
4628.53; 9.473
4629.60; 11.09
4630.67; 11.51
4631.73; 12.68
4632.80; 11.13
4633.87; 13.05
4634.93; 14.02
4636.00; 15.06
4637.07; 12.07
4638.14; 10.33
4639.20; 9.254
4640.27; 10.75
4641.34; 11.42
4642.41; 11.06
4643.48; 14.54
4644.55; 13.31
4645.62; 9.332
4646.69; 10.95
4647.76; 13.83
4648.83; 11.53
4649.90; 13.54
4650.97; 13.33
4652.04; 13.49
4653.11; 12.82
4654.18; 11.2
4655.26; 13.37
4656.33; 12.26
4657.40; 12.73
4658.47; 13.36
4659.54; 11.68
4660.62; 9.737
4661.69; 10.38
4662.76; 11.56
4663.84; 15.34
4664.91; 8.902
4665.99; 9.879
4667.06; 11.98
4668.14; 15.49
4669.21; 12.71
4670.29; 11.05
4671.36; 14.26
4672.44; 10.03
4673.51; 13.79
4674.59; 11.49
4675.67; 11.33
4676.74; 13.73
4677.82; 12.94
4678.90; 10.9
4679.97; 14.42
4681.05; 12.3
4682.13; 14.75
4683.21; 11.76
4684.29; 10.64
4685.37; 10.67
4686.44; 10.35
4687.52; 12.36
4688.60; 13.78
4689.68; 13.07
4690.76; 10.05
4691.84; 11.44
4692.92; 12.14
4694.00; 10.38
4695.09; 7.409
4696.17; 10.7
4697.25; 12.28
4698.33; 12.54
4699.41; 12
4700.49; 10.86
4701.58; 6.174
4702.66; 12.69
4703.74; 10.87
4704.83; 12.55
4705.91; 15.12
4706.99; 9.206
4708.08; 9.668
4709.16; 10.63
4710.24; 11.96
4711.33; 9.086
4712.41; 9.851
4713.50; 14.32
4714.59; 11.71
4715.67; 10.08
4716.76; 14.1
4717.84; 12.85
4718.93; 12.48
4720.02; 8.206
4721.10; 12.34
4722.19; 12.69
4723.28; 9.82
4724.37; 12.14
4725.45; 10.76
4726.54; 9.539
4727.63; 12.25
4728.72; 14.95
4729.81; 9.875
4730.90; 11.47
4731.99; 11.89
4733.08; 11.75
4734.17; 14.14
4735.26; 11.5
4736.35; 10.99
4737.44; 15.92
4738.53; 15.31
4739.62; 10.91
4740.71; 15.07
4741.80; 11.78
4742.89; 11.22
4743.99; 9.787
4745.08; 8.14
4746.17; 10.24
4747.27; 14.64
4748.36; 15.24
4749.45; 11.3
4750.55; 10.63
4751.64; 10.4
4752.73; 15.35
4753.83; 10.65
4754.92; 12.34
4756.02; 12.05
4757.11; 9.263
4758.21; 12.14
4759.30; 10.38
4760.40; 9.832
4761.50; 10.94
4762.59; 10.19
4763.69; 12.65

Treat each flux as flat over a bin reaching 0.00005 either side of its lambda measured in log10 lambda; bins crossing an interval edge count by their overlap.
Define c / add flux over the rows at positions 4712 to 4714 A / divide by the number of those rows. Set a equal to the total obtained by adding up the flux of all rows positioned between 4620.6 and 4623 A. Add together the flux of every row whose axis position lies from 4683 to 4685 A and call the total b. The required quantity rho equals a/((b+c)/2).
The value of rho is 1.81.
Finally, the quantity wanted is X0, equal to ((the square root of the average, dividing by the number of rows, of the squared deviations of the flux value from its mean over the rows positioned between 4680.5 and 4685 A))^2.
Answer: 2.3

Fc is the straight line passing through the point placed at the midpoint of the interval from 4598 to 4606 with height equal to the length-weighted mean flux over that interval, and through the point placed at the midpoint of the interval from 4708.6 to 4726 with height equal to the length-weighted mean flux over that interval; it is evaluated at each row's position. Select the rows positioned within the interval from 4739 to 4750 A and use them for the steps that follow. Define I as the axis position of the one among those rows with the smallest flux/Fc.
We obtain 4745.08 A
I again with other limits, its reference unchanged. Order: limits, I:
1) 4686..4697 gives 4695.09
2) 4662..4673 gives 4664.91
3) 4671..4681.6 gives 4672.44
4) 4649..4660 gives 4654.18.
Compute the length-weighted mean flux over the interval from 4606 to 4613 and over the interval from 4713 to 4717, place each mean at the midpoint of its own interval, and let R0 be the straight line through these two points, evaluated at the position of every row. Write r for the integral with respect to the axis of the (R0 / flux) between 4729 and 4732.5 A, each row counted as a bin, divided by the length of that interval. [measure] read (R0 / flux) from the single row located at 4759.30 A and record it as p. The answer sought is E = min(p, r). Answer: 1.12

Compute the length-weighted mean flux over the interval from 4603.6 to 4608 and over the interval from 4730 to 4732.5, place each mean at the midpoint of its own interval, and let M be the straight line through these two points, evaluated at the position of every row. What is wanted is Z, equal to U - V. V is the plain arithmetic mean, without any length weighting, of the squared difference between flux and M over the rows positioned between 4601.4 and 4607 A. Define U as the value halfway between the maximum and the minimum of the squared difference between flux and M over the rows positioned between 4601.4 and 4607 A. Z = 1.6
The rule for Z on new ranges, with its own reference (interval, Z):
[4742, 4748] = 0.5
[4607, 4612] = -0.5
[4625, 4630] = 3.0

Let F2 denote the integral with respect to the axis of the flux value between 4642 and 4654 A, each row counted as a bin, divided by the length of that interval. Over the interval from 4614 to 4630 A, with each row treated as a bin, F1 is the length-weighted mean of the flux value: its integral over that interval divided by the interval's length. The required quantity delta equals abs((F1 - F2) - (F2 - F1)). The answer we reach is 0.17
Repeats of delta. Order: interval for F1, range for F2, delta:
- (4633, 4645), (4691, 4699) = 2.51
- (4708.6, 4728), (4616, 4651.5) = 1.72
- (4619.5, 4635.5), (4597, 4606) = 2.03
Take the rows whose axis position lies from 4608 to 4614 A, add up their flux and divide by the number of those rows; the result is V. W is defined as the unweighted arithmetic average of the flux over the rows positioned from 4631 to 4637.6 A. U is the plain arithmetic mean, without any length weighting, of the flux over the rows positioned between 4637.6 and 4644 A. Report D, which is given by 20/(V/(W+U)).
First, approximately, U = 11.2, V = 10.6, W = 13.0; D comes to 45.5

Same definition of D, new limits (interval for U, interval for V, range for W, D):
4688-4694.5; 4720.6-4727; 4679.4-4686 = 43.2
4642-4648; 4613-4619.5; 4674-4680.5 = 39.7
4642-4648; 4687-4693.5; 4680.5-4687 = 39.4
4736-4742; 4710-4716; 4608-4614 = 42.9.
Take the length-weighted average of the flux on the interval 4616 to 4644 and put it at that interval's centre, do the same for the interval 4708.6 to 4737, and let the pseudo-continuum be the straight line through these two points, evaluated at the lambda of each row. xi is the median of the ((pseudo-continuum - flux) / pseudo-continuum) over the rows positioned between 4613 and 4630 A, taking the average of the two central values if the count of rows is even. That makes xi 0.013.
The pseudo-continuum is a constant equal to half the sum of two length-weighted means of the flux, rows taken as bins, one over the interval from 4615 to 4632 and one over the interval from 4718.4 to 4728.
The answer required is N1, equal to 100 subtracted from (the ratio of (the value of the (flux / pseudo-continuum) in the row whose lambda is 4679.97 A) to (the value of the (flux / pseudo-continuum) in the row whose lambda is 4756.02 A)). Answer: -98.8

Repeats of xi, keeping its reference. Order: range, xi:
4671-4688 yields -0.013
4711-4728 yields -0.026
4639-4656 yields -0.008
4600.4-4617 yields 0.076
